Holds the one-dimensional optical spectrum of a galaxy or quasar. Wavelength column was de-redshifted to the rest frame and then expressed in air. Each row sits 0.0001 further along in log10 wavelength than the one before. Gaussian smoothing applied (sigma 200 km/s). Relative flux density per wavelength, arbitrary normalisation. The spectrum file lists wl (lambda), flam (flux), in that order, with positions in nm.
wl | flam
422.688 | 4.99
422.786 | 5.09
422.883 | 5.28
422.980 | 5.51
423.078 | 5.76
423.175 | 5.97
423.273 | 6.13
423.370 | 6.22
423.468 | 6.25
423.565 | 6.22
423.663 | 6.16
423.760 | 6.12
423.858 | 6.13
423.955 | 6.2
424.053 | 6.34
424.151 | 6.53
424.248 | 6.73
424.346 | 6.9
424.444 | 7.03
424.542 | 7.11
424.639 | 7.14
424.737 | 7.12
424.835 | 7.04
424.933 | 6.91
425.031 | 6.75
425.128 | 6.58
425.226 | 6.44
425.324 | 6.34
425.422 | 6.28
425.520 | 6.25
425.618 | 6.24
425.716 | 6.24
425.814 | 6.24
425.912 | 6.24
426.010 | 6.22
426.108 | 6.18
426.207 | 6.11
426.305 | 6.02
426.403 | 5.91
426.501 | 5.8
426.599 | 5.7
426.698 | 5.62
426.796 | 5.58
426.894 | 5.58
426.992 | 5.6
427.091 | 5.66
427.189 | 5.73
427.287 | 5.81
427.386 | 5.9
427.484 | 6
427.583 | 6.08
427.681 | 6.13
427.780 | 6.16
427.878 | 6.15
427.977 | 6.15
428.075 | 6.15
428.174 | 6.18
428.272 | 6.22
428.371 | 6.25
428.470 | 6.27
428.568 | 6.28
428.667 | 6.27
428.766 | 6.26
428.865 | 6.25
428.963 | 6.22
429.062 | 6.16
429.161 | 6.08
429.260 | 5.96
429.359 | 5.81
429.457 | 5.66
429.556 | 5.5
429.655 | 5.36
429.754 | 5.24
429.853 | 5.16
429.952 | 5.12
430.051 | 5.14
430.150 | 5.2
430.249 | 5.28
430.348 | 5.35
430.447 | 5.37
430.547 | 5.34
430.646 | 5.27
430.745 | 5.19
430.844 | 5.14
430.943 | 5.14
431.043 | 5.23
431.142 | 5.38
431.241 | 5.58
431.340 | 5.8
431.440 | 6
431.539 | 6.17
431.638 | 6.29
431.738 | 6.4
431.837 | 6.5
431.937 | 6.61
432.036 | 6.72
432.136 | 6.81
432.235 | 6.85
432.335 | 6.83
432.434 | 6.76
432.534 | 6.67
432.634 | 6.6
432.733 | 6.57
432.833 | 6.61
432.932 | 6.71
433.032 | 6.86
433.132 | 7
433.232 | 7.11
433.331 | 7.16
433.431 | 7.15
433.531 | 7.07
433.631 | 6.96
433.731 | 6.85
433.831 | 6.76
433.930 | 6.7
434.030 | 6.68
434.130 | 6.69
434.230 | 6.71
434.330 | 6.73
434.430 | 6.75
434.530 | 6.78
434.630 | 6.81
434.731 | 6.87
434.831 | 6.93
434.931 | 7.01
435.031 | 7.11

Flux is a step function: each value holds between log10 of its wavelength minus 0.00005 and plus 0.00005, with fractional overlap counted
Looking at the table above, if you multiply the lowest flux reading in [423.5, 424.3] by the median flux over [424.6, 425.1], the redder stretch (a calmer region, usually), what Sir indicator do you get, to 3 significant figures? 43.1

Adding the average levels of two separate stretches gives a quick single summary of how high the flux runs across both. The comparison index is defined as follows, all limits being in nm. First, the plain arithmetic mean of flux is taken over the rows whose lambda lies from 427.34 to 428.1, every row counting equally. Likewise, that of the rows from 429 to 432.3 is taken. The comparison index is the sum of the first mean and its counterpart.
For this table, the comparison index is 11.8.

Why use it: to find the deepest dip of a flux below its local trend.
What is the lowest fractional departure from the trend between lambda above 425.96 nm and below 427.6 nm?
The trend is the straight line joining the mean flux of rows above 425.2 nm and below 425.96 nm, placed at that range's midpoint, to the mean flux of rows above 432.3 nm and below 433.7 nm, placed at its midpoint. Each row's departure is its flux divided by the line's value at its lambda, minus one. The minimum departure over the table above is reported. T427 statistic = -0.13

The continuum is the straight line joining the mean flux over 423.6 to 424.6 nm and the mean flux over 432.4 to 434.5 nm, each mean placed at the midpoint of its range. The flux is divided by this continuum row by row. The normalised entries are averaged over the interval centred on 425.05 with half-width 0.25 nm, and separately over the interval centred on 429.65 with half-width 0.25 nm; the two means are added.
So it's 1.83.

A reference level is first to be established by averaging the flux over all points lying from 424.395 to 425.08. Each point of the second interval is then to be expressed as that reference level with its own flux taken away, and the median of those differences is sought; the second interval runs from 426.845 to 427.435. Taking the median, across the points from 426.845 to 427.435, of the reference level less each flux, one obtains 1.3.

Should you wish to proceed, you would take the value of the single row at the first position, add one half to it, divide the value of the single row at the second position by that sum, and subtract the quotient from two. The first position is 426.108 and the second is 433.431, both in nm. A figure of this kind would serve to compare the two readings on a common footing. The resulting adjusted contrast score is 0.93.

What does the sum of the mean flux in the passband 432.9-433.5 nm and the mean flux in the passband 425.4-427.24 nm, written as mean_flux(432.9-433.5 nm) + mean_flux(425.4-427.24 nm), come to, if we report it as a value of 13.0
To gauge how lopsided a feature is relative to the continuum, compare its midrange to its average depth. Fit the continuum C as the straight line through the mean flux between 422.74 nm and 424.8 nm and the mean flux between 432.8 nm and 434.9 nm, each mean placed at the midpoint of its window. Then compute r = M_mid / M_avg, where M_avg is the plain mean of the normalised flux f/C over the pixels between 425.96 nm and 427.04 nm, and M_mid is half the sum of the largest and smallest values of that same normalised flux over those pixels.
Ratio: 1.01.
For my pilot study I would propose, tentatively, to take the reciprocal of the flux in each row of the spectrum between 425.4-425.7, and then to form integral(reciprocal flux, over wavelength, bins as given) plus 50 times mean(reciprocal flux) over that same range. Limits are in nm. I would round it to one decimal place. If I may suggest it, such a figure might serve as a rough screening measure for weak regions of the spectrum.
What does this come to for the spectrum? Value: 8.0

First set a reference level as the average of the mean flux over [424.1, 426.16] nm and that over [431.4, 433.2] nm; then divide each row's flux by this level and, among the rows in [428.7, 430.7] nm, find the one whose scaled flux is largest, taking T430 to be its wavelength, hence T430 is 428.766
